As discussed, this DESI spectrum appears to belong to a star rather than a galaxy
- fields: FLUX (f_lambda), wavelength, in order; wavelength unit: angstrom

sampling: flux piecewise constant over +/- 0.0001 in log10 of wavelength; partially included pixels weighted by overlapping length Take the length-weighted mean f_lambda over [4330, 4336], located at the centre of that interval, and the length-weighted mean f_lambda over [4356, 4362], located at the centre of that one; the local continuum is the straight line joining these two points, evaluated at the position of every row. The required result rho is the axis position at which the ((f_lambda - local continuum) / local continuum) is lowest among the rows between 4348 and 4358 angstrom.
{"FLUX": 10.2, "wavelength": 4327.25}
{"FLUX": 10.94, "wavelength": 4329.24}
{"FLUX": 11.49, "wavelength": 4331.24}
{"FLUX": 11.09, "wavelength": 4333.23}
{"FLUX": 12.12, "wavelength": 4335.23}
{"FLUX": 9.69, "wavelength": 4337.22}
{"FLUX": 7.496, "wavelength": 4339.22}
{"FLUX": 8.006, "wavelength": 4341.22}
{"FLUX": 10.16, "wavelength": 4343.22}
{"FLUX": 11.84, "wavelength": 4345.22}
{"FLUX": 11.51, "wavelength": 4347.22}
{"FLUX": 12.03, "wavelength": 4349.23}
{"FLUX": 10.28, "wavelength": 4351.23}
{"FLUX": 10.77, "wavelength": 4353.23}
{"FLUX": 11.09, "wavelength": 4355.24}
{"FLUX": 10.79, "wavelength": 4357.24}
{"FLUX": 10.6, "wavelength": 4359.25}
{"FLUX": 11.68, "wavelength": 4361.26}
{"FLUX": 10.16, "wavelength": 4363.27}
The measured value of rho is 4351.23 angstrom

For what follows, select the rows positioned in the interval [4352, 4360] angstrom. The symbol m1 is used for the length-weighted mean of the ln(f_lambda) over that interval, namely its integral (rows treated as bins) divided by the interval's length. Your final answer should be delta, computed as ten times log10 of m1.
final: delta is 3.77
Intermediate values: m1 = 2.38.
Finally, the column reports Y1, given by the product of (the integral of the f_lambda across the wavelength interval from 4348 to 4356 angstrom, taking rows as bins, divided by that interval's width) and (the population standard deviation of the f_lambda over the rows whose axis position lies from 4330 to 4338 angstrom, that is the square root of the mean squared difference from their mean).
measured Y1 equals 10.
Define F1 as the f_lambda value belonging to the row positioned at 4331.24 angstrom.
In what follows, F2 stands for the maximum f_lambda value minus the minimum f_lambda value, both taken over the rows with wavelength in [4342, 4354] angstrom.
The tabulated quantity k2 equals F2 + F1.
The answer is 13.4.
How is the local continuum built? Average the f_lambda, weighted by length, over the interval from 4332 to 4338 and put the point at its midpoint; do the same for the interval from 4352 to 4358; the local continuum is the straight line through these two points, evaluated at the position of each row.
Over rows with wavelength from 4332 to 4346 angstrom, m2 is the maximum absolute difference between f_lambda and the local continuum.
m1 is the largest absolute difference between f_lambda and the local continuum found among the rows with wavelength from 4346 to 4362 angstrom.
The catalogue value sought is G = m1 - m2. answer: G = -2.4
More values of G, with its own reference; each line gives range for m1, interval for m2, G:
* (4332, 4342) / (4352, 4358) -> 3.3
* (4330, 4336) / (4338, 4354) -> -2.4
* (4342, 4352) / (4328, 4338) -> -0.2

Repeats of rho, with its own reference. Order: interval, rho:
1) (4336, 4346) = 4339.22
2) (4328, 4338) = 4337.22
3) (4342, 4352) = 4343.22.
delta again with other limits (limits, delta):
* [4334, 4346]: 3.57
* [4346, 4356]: 3.82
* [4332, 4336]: 3.89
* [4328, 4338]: 3.81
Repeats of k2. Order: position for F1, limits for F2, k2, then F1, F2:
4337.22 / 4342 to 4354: 11.6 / 9.69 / 1.87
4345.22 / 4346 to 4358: 13.6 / 11.84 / 1.75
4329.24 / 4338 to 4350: 15.5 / 10.94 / 4.53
